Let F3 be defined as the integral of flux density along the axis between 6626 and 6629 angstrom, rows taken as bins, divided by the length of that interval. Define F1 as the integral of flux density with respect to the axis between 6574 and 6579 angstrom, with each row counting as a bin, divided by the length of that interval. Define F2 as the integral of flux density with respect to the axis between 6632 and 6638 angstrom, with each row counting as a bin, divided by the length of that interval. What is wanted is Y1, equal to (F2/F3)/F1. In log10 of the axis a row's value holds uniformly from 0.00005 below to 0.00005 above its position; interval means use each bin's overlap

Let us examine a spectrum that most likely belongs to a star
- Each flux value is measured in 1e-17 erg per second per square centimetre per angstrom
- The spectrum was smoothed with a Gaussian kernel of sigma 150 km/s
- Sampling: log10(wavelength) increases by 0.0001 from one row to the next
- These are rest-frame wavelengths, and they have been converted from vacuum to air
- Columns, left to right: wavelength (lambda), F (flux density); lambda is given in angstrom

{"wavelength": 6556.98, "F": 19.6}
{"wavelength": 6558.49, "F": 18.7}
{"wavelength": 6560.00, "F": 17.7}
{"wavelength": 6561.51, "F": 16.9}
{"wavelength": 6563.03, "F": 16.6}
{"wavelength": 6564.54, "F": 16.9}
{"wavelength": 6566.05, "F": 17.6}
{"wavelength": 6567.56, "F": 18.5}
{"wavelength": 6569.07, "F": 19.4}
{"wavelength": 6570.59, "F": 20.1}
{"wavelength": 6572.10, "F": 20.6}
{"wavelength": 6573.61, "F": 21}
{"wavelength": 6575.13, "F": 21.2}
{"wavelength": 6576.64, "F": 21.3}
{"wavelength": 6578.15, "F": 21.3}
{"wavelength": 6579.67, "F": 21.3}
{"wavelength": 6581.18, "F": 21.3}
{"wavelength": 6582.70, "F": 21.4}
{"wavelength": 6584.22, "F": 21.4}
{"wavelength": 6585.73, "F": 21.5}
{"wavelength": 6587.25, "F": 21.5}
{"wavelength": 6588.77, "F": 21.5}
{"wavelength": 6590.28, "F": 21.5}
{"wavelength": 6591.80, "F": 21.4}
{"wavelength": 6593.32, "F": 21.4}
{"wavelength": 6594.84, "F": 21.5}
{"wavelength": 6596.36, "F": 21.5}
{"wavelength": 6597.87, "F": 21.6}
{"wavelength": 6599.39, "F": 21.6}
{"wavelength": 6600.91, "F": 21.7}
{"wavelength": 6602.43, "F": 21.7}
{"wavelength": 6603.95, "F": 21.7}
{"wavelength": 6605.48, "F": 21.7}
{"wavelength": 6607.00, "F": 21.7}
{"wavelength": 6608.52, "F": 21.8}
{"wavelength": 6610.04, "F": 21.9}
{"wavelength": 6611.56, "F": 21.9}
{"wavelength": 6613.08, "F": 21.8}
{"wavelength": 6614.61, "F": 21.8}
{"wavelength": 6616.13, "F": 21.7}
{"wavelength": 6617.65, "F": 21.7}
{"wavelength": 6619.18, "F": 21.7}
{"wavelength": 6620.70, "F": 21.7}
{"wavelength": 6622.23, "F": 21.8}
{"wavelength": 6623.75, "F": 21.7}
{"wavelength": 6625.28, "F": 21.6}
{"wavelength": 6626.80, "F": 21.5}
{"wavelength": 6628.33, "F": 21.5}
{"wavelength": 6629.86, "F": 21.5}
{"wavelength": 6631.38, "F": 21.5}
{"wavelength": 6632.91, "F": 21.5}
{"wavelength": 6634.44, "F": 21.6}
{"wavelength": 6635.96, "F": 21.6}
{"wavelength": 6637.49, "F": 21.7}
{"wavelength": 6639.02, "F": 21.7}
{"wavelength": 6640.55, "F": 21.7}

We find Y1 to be 0.047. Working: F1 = 21.24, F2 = 21.6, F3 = 21.5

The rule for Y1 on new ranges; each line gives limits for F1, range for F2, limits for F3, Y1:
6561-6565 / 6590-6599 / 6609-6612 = 0.059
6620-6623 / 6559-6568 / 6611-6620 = 0.037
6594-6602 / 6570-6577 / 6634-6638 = 0.045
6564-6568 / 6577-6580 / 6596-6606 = 0.056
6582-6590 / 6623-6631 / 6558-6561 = 0.056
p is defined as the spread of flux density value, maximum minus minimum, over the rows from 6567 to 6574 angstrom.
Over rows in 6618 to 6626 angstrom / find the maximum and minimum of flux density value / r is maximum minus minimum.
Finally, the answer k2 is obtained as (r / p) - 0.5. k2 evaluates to -0.4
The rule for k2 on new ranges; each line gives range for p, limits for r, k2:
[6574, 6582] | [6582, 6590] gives 0.5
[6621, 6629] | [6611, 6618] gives 0.2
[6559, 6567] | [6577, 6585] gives -0.4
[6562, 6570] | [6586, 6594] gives -0.5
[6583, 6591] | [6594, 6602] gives 1.5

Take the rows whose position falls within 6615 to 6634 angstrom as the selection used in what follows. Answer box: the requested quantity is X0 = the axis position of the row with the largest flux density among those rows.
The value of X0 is 6622.23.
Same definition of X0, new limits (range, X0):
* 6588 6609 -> 6608.52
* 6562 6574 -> 6573.61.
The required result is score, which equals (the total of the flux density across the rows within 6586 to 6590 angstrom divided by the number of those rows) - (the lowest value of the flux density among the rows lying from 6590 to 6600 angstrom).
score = 0.10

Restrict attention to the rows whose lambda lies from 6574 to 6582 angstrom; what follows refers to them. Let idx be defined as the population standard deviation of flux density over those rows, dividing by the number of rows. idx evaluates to 0.04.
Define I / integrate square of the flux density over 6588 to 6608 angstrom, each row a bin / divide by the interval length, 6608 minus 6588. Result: 466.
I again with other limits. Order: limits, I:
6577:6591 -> 458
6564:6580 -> 400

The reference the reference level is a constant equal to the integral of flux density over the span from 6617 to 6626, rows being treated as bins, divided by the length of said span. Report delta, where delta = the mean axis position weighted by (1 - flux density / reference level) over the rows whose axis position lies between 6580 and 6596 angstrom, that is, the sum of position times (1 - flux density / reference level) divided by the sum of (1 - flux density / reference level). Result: 6587.4 angstrom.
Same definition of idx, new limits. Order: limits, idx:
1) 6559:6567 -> 0.43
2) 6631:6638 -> 0.07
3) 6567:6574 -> 0.89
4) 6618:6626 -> 0.06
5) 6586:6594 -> 0.05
